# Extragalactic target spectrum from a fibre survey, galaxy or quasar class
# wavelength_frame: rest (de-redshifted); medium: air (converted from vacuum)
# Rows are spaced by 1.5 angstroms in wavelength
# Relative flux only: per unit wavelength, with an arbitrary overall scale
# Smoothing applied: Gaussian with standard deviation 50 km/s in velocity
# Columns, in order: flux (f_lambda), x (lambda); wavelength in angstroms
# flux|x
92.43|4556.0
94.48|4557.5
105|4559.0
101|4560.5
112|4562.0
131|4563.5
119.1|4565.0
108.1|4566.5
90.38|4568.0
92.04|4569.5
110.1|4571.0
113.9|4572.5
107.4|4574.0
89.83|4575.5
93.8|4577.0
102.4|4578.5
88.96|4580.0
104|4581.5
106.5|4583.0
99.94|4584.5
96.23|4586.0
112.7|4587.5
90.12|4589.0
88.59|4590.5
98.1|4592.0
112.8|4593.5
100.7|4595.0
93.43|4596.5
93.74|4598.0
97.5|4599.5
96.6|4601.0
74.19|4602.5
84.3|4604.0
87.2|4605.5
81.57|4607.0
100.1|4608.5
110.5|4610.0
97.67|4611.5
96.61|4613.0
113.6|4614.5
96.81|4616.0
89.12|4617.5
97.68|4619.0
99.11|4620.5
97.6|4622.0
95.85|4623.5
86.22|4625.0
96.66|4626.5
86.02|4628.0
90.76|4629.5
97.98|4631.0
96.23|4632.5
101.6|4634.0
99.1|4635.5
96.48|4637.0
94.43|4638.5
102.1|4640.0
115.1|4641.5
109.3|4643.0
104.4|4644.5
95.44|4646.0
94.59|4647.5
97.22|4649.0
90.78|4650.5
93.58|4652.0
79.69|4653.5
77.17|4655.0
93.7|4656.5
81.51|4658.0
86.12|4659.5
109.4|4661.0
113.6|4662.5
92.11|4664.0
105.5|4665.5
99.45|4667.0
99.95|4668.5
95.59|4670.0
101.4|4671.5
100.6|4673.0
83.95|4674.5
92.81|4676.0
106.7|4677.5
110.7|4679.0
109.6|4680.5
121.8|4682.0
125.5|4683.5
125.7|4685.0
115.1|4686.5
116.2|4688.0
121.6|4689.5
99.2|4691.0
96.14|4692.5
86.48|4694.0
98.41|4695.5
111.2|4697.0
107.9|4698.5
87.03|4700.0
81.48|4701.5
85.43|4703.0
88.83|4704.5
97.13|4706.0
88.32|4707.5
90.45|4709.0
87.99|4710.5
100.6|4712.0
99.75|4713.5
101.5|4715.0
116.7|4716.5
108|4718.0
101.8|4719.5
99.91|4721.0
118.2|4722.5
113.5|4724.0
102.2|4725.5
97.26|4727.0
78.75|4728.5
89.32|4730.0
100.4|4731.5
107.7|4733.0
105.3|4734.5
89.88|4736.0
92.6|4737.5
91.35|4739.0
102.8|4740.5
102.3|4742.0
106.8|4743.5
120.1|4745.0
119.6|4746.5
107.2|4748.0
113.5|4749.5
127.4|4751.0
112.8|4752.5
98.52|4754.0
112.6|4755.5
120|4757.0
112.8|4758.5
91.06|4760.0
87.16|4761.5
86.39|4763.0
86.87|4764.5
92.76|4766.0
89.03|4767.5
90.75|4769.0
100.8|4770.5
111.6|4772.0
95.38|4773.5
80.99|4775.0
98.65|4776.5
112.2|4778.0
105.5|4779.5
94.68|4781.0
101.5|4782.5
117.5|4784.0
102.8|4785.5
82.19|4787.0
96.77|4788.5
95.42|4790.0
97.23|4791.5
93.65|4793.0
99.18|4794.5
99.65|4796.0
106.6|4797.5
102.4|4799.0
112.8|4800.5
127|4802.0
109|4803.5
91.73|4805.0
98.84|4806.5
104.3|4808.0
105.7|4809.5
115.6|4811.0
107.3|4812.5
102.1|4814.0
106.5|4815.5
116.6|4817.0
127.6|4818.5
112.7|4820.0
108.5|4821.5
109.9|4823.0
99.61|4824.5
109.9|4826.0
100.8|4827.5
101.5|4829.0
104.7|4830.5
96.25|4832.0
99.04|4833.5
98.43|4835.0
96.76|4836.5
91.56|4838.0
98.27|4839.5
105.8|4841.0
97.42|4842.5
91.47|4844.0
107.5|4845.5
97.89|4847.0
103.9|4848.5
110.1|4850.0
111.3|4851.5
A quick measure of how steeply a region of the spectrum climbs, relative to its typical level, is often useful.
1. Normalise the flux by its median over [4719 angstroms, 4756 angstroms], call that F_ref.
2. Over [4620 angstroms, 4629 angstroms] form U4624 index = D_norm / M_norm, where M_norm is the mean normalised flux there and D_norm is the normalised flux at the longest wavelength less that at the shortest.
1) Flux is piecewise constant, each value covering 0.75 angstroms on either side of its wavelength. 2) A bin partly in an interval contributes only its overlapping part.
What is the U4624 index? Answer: -0.14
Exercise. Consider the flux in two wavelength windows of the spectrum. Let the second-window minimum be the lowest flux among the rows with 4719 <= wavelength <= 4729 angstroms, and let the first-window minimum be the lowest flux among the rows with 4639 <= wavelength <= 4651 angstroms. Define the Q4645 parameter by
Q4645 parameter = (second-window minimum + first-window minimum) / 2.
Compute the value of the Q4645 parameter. 84.8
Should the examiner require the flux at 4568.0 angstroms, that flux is 90.38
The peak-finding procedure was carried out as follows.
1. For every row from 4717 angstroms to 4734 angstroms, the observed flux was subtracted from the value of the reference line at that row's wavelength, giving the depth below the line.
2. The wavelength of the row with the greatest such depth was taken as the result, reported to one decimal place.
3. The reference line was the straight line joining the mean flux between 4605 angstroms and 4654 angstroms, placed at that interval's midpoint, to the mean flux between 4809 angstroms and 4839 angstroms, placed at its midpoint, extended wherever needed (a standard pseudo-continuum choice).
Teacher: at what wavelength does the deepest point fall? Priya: 4728.5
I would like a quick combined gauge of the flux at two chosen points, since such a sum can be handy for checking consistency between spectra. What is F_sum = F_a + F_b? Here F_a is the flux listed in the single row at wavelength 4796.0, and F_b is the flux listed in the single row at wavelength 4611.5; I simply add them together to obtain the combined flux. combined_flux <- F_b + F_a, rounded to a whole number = 197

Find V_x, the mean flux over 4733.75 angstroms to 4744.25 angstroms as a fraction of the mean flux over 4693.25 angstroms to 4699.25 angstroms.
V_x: 0.98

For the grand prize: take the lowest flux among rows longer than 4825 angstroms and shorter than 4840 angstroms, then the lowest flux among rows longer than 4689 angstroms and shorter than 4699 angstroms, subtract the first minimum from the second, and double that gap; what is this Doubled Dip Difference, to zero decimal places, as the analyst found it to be -10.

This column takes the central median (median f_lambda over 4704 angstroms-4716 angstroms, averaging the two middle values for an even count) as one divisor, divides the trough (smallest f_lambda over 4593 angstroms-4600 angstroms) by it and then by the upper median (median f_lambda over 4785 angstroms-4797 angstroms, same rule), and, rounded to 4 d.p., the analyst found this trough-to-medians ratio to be 0.0103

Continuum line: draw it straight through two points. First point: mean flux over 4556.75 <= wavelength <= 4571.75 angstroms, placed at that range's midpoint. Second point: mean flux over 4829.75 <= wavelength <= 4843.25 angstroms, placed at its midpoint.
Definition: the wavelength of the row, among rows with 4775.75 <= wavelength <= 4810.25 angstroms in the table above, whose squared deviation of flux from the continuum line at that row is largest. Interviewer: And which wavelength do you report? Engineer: 4802.0 angstroms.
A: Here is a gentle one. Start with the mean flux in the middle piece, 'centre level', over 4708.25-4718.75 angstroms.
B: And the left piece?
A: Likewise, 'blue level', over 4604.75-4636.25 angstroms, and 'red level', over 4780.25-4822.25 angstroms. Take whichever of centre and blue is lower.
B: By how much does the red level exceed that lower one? 9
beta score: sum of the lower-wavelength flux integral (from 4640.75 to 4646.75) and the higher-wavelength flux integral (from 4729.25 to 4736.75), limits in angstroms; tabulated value 1375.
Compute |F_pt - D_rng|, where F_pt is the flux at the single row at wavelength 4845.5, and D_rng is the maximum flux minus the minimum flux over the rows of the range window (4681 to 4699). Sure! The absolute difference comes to 68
